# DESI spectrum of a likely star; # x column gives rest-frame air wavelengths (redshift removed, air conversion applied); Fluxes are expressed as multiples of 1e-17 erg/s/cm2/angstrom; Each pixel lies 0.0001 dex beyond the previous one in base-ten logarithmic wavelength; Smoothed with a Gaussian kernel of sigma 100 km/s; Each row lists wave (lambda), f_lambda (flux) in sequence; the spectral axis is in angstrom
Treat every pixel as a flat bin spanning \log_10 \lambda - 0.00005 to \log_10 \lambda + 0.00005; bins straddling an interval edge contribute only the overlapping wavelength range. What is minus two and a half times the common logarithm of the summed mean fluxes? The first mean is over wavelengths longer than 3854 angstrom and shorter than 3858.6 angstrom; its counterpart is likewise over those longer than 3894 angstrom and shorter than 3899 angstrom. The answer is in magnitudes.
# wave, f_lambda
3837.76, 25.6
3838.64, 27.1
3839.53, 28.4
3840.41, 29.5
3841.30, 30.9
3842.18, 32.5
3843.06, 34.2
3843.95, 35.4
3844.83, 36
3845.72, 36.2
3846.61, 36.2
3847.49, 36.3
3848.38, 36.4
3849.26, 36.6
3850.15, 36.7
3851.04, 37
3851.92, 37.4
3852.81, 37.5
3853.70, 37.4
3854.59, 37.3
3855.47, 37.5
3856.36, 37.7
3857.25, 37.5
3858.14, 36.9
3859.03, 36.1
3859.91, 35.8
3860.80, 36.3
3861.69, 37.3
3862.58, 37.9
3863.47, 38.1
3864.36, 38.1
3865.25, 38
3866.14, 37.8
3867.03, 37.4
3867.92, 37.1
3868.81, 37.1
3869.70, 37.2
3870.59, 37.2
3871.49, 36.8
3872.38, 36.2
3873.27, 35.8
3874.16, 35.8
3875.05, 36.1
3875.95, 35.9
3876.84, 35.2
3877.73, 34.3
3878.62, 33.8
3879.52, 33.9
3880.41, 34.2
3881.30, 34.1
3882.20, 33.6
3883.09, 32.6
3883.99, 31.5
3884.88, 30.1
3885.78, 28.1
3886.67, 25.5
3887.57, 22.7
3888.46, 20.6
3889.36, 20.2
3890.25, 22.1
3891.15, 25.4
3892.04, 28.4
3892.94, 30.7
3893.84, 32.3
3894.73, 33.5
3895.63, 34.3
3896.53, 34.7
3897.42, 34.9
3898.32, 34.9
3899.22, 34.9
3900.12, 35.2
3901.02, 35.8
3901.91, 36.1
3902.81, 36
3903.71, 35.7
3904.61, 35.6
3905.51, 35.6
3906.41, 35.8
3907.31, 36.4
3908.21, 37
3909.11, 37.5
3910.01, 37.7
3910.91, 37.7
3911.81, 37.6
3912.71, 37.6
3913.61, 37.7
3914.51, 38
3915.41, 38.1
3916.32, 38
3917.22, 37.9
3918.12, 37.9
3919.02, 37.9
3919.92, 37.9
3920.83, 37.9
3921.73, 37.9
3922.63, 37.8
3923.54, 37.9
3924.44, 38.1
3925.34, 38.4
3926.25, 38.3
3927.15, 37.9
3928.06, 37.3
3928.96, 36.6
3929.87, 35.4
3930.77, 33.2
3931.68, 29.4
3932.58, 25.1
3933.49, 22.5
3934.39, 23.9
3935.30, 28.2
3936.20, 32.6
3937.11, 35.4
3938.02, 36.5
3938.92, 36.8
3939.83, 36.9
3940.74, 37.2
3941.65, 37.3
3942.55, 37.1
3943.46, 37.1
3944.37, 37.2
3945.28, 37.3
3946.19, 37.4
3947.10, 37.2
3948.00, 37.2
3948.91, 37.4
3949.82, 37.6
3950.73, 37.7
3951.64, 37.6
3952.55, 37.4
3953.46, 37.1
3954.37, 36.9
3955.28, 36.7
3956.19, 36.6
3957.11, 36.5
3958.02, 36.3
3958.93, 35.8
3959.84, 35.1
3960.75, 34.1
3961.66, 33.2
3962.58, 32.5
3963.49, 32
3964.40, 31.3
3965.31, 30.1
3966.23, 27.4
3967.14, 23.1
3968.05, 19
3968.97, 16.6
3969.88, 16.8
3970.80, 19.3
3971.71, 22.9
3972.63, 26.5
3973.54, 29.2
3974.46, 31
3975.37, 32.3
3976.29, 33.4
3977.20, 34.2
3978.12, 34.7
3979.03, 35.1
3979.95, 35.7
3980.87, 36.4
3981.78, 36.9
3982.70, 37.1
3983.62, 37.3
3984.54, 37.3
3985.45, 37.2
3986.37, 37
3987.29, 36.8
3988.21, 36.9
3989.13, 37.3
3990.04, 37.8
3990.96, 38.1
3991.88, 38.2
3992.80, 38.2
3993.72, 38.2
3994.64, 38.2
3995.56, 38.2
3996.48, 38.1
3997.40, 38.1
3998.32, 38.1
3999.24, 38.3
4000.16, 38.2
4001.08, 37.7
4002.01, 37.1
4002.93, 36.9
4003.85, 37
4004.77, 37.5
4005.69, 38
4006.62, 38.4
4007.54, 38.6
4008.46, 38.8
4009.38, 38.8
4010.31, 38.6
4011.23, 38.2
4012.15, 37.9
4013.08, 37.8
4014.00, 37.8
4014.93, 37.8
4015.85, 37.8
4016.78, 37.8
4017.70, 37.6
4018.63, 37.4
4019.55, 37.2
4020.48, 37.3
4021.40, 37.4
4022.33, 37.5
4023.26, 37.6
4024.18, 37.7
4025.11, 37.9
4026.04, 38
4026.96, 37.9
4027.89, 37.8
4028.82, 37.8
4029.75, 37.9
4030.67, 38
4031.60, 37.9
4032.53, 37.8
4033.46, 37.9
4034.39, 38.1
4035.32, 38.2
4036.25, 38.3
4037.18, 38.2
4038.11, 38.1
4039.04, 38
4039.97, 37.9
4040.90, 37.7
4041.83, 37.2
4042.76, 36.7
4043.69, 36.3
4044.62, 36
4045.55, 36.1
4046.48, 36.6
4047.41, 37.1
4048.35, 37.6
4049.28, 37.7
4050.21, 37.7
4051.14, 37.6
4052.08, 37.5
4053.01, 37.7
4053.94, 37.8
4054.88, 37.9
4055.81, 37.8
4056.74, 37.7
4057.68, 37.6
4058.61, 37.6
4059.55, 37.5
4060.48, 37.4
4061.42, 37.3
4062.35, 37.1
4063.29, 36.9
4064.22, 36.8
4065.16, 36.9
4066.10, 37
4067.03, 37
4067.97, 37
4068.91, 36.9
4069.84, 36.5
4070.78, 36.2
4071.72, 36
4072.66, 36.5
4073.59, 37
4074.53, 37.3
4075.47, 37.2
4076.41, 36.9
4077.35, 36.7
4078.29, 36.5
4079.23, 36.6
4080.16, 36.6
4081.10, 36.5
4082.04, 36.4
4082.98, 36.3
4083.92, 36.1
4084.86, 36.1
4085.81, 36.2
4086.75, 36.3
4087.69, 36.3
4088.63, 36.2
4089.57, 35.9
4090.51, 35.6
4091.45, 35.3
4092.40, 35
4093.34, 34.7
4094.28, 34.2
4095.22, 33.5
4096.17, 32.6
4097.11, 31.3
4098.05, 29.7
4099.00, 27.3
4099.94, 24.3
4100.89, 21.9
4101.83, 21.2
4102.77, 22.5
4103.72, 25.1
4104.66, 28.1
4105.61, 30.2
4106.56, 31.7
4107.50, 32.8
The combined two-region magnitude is -4.64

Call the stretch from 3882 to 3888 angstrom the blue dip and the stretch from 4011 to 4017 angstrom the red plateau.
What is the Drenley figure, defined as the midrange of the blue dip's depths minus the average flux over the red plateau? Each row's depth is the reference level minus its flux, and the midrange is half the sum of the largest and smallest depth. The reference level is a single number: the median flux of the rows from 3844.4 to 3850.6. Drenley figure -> -30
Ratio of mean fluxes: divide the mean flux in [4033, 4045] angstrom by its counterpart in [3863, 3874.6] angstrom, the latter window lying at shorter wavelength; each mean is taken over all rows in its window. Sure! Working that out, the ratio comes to 1.01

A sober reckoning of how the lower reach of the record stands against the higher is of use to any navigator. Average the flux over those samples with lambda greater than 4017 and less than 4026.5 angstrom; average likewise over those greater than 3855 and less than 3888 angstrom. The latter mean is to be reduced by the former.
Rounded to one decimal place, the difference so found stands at -2.5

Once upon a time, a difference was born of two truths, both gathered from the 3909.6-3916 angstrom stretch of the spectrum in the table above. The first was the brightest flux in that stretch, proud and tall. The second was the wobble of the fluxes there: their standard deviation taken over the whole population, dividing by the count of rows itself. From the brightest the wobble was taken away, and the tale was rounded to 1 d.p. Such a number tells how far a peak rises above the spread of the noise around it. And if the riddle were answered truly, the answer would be 37.9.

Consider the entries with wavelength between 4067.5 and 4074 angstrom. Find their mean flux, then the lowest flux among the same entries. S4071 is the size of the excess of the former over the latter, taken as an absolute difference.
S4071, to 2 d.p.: 0.59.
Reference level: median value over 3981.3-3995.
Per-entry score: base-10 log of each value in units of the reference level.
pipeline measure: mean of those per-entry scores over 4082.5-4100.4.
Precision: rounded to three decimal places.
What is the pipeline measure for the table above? -0.045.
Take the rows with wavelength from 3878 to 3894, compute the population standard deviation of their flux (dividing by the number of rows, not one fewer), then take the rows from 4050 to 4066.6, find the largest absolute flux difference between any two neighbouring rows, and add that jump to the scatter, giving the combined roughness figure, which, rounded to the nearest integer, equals 5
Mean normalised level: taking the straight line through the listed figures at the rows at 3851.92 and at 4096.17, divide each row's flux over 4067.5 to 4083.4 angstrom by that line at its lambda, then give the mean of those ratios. 1.11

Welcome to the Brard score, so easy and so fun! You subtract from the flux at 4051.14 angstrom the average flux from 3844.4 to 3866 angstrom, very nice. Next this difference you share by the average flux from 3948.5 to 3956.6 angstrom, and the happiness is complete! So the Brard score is 0.016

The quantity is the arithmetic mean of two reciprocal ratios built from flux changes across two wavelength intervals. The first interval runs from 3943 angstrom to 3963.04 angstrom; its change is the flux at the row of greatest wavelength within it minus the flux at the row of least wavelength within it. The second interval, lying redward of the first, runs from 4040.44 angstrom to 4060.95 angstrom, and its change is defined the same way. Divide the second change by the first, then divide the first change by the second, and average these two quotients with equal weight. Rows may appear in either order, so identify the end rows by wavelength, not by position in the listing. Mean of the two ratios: 7.7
